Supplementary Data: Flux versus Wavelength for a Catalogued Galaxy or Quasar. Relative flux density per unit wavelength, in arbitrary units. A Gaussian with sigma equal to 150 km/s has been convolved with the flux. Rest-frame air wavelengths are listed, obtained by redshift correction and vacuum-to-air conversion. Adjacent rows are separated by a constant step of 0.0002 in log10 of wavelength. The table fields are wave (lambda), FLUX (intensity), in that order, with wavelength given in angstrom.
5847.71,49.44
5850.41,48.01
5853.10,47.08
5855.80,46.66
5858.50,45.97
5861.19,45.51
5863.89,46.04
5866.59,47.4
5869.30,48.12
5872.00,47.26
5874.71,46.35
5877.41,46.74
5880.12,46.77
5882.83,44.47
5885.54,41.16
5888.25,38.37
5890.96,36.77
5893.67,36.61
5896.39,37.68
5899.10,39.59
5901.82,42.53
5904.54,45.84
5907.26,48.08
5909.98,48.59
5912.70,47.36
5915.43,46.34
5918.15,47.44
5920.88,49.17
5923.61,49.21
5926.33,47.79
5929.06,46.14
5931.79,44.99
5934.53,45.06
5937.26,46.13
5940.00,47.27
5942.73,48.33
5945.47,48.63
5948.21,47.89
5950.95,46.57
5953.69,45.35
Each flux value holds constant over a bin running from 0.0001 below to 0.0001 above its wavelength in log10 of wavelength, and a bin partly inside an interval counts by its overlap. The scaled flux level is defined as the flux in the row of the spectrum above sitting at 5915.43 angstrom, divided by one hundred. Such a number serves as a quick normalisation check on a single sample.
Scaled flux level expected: 0.463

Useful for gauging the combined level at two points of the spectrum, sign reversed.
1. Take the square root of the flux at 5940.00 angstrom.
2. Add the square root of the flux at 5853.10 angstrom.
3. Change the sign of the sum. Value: -13.7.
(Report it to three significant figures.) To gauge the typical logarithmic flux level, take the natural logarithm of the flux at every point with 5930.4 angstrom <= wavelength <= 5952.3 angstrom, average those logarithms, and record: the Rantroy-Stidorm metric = 3.85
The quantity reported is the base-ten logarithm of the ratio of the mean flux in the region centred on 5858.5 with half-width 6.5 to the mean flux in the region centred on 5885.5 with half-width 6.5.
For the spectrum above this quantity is 0.047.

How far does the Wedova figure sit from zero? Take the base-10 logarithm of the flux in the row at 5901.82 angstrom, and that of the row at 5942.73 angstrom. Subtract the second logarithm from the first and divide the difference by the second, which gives -0.033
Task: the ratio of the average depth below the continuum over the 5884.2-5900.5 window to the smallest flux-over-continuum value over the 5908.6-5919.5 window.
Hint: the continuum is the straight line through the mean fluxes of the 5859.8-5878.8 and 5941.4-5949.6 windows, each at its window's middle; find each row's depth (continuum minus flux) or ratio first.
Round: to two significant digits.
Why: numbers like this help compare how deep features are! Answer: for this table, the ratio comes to 9.1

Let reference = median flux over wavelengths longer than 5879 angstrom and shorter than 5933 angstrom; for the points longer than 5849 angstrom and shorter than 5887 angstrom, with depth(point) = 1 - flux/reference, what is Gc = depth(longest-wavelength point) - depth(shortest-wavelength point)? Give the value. 0.15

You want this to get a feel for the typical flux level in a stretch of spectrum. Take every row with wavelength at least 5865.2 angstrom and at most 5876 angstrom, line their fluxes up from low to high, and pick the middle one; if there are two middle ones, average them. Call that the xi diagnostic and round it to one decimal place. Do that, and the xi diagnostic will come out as 47.3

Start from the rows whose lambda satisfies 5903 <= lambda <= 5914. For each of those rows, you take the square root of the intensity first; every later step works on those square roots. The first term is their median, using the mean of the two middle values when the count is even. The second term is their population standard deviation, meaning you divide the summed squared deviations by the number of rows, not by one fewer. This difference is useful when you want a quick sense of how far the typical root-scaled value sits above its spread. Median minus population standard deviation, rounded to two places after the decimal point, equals 6.83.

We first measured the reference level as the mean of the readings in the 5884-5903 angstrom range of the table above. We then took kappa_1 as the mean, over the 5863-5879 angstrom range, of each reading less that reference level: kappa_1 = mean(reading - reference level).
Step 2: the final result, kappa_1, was 8.0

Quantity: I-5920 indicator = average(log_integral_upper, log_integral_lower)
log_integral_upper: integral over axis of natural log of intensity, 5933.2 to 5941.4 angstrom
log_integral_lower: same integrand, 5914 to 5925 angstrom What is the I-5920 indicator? 37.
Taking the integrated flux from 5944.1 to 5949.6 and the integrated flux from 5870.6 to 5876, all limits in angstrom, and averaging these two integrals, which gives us 259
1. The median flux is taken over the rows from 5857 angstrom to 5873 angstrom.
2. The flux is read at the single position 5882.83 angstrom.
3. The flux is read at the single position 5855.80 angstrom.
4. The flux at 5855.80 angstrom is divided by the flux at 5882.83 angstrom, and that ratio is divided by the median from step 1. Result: 0.0225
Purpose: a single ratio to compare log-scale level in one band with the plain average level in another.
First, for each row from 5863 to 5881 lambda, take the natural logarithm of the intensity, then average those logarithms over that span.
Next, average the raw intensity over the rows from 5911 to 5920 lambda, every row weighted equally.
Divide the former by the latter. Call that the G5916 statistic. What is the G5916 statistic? 0.082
